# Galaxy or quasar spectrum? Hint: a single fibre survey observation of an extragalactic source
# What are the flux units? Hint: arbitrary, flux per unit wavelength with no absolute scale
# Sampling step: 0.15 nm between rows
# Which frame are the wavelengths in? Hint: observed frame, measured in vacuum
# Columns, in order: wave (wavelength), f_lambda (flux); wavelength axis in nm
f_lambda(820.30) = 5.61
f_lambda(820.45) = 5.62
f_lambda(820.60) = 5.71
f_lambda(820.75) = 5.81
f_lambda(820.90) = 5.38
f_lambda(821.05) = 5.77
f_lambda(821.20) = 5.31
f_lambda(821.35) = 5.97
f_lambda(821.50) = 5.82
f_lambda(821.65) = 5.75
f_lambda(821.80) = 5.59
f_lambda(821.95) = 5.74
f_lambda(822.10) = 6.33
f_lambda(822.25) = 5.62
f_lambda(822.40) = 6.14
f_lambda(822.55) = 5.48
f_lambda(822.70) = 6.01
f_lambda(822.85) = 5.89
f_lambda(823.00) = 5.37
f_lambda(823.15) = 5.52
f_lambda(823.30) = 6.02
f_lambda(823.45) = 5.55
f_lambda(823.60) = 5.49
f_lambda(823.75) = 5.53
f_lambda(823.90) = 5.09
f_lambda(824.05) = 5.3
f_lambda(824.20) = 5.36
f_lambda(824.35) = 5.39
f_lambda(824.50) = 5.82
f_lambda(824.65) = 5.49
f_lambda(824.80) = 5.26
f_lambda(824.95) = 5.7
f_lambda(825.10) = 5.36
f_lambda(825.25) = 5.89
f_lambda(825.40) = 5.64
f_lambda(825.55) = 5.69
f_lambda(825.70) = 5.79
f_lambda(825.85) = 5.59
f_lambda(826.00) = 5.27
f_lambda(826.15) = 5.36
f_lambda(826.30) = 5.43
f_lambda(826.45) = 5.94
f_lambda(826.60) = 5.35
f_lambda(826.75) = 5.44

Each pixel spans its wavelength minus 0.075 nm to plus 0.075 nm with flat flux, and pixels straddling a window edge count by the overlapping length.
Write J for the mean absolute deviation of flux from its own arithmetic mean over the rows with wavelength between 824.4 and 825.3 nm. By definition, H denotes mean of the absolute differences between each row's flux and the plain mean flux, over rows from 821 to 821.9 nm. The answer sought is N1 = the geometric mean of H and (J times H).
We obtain 0.078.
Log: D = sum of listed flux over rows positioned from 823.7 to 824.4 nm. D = 26.7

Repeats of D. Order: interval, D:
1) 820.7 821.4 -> 28.2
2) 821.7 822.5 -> 29.4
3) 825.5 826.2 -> 27.7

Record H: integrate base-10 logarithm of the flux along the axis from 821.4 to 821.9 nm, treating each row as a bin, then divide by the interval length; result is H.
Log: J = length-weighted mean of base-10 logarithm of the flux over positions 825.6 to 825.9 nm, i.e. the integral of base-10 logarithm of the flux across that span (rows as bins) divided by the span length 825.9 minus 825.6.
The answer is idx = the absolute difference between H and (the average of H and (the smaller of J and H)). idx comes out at 0.001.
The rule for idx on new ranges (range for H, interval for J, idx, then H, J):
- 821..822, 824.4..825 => 0.006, 0.756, 0.744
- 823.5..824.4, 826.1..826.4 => 0.000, 0.729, 0.736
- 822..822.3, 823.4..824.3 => 0.023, 0.776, 0.731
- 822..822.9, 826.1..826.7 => 0.015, 0.771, 0.742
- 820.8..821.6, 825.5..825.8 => 0.000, 0.752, 0.758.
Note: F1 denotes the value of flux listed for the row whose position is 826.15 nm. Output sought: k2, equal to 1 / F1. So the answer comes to 0.187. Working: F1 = 5.36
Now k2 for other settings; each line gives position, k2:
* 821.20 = 0.188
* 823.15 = 0.181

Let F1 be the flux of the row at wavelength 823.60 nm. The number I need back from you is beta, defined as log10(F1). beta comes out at 0.740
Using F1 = 5.49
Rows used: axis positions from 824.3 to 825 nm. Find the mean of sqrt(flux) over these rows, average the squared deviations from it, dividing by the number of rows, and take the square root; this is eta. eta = 0.0432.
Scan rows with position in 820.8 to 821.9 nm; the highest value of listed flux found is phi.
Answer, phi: 5.97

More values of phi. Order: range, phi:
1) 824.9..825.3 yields 5.89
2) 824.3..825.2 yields 5.82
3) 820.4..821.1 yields 5.81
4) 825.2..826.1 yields 5.89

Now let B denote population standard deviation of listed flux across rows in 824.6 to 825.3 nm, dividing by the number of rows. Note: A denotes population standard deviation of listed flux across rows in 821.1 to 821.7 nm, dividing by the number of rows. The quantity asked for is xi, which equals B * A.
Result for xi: 0.0562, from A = 0.25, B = 0.23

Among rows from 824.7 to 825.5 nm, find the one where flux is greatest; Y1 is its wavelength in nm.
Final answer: 825.25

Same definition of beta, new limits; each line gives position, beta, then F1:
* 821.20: 0.725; 5.31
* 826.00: 0.722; 5.27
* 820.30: 0.749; 5.61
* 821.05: 0.761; 5.77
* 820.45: 0.750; 5.62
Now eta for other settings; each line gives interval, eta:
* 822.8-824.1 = 0.0567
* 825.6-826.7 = 0.0491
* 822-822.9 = 0.0600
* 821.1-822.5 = 0.0597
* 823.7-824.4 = 0.0312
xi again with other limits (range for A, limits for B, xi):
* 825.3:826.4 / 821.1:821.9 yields 0.0394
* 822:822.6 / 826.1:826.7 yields 0.0862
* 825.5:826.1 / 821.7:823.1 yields 0.0588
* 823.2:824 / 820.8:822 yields 0.0621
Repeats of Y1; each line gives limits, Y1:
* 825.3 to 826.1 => 825.70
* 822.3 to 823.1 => 822.40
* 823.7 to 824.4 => 823.75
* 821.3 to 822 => 821.35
